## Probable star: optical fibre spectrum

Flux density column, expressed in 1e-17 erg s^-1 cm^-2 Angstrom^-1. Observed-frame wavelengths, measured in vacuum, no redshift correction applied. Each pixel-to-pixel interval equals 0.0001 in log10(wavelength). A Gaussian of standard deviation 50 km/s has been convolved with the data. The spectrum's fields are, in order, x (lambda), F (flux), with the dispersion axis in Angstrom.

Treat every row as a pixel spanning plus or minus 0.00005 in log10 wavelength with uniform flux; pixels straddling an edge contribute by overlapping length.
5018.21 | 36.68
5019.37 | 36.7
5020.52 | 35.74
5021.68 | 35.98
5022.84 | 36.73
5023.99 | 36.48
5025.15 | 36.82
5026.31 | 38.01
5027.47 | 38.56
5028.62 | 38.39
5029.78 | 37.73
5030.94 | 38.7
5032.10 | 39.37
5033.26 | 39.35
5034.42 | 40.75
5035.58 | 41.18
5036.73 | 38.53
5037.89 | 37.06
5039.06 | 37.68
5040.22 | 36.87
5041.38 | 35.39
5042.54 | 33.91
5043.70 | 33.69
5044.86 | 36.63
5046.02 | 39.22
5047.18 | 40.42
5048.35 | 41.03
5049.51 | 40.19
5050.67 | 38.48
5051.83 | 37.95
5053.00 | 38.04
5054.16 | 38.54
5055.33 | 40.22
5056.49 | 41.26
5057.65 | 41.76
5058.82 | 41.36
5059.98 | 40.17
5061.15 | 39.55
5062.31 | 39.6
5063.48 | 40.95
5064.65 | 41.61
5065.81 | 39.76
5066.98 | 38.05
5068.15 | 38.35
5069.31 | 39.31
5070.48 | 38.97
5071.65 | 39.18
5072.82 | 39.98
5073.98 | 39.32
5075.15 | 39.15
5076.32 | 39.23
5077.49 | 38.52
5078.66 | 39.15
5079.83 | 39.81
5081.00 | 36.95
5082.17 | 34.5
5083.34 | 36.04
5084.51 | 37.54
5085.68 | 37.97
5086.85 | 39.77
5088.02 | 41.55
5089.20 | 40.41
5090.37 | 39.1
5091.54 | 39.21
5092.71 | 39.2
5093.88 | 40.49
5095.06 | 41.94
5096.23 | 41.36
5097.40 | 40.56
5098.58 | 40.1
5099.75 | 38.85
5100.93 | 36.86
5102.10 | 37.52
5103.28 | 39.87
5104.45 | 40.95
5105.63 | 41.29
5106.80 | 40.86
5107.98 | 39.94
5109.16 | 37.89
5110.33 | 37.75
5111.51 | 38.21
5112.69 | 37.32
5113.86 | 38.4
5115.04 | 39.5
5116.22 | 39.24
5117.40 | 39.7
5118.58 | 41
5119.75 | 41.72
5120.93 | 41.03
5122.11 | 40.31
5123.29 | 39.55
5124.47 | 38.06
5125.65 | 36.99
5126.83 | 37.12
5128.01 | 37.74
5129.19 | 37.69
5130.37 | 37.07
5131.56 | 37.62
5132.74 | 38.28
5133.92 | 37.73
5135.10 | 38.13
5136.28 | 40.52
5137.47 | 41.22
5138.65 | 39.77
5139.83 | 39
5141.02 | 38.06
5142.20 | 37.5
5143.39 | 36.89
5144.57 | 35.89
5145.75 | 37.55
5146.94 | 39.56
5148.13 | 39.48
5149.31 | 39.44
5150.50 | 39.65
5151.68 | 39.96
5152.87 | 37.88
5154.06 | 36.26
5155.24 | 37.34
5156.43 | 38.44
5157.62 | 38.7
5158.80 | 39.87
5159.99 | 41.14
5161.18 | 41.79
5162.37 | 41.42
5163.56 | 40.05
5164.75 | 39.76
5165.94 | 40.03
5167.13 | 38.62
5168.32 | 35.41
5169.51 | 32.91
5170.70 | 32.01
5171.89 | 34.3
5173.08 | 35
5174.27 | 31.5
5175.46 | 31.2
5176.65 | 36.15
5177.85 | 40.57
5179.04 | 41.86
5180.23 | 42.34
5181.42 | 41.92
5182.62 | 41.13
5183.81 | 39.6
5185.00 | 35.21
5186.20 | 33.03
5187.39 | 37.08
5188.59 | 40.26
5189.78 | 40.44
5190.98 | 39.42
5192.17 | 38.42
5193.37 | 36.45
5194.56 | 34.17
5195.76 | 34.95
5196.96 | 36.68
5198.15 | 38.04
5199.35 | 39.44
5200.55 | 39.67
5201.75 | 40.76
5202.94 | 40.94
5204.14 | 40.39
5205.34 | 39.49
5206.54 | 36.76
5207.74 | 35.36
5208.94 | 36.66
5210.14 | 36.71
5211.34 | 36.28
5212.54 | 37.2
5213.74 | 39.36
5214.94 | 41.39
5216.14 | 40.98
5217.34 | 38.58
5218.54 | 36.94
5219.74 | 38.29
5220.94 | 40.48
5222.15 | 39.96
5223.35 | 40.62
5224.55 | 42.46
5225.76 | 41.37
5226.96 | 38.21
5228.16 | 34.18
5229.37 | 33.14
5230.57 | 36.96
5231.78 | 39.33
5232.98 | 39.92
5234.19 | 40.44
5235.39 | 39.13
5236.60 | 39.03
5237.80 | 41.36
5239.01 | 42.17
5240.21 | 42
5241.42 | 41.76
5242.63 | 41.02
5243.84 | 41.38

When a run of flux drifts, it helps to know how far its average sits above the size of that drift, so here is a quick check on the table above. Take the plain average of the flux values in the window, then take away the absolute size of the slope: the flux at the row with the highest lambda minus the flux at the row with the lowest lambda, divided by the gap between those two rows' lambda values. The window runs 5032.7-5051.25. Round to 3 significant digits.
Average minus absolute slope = 38.1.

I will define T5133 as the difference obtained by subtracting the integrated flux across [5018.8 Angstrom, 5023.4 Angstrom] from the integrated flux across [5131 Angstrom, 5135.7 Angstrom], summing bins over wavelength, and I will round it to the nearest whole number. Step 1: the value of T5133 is 12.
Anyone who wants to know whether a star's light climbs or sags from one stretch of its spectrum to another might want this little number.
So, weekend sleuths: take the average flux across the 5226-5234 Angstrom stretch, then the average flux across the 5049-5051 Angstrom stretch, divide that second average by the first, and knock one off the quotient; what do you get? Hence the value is 0.06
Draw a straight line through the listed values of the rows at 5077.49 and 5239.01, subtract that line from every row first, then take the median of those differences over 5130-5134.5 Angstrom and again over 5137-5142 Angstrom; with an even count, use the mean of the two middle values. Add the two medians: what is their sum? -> -2.6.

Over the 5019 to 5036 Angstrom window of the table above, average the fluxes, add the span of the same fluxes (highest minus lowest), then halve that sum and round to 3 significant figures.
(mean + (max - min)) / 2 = 21.7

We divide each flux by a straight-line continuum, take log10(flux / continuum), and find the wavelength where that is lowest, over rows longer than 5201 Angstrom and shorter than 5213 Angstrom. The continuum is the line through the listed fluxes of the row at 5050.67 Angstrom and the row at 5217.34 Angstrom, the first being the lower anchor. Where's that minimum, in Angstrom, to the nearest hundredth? 5207.74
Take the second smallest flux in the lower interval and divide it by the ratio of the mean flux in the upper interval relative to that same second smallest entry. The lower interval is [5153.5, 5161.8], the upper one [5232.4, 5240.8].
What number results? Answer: 34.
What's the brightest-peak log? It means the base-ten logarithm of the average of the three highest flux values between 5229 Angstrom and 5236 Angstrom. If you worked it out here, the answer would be 1.601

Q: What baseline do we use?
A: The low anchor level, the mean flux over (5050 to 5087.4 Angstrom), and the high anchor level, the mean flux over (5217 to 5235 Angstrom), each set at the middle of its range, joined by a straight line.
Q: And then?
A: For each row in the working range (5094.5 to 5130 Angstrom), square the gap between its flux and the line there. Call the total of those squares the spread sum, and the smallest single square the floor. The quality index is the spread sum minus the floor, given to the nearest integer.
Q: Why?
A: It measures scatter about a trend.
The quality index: 75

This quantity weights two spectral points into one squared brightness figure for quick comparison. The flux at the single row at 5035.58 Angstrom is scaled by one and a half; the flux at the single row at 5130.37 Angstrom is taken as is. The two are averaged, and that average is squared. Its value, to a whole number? 2442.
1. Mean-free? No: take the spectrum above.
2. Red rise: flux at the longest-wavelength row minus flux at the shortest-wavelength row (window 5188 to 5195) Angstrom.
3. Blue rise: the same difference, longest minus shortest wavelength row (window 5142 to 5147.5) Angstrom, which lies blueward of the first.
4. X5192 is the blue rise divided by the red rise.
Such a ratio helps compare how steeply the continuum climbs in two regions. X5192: -0.34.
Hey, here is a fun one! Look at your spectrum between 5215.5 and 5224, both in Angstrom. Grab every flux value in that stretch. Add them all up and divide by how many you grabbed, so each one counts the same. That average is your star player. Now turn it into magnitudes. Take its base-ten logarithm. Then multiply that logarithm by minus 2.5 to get -3.99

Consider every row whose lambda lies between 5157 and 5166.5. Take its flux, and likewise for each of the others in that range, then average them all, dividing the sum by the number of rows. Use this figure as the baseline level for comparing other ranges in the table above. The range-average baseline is 40.3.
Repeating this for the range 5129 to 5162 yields 38.7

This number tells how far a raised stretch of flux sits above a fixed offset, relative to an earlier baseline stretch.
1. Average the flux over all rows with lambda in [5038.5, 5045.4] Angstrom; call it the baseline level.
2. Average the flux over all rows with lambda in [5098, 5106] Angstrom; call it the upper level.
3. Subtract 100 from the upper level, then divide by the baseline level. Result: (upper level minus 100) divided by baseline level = -1.70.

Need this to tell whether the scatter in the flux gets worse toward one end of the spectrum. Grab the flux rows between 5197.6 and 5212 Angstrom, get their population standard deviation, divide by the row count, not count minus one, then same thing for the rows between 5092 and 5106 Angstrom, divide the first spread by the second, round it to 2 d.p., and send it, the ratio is 1.26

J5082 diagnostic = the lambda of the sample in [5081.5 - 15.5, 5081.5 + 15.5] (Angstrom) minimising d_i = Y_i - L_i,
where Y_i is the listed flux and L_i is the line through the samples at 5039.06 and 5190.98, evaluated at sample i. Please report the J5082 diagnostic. 5082.17 Angstrom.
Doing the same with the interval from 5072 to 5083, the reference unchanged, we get 5082.17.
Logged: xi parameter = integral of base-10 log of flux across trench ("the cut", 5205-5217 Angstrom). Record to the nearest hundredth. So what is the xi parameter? 18.95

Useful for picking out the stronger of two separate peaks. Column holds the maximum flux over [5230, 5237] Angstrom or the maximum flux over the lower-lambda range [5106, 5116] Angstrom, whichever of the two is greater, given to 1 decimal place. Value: 40.9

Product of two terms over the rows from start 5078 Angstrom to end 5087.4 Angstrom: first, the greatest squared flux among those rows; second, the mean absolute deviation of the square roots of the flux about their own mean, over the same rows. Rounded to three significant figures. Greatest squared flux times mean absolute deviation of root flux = 189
